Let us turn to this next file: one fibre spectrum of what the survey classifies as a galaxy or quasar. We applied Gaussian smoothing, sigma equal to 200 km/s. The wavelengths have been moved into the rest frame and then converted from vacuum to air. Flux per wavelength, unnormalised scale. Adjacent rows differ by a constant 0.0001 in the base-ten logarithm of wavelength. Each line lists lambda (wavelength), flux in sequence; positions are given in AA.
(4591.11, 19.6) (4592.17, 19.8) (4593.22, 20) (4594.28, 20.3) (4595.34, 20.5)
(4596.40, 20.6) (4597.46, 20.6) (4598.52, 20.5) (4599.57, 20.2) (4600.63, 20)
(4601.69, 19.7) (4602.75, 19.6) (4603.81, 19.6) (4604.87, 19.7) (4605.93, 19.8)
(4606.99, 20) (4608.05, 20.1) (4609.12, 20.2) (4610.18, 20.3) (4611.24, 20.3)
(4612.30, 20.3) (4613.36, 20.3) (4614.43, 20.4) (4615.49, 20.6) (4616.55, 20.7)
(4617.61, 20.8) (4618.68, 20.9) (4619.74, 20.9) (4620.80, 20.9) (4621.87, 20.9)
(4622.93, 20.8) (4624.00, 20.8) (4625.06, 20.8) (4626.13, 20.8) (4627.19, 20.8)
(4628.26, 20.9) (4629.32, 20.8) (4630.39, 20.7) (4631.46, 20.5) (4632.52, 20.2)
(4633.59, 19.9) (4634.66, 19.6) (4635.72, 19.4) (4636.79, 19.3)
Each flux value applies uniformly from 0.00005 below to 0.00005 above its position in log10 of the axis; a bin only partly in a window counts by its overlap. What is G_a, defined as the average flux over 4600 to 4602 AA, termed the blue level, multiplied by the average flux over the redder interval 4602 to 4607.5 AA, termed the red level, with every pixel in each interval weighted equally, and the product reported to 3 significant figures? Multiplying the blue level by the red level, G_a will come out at 392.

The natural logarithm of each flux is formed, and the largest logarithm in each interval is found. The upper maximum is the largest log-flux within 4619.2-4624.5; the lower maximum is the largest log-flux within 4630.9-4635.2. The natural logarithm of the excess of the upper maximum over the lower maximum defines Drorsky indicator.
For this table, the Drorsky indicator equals -3.9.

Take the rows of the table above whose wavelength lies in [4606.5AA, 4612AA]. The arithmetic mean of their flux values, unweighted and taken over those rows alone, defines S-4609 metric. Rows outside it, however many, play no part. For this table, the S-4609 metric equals 20.2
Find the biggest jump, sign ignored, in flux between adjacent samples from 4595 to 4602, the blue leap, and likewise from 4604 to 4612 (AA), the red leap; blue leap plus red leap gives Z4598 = 0.50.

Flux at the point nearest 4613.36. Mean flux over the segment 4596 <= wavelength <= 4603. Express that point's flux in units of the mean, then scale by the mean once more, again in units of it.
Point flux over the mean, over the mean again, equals 0.050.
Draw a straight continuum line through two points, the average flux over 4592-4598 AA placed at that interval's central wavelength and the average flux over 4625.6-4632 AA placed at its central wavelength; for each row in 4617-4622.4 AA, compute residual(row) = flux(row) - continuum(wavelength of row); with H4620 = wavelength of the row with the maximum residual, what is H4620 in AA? 4618.68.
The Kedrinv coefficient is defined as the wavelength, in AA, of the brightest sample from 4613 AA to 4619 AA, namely 4618.68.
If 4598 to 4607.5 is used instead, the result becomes 4598.52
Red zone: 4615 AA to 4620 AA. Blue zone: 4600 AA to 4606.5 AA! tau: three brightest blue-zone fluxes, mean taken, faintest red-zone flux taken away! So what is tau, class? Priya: -0.77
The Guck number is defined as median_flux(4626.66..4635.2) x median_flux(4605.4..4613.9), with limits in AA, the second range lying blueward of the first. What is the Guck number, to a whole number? 417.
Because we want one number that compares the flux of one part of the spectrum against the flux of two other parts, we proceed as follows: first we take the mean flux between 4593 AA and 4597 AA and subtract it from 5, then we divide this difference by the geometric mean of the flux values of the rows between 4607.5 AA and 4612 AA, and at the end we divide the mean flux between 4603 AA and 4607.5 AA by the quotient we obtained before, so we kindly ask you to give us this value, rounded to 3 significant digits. -26.1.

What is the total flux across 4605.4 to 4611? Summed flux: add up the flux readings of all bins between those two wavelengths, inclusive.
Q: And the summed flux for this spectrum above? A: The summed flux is 100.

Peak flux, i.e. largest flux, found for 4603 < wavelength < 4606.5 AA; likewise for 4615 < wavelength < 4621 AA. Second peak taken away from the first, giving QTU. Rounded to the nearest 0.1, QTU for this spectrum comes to -1.1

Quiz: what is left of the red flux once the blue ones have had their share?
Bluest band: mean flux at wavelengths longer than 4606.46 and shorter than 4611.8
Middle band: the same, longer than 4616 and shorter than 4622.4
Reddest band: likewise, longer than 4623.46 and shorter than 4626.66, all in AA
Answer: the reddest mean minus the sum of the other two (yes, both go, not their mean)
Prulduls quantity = -20.2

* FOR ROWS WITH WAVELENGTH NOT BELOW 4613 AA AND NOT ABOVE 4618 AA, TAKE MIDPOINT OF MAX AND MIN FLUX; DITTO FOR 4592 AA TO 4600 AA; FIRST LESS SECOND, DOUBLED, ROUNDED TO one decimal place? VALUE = 0.7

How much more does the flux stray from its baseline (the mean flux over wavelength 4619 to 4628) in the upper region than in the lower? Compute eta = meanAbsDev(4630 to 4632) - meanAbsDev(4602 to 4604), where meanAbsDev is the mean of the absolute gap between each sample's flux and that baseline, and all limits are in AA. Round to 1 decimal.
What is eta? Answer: -1.0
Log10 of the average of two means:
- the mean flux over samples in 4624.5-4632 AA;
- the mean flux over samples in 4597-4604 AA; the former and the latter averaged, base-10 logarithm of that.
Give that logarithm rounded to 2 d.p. 1.31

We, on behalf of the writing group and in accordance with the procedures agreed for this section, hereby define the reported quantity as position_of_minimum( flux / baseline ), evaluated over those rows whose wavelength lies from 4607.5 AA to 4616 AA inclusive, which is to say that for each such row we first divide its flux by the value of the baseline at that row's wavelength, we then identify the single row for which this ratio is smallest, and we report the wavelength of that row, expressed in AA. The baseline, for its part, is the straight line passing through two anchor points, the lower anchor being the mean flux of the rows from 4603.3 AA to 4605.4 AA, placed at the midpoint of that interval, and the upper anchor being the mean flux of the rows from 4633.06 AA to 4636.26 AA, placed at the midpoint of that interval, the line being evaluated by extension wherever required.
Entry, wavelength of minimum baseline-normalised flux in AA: 4608.05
